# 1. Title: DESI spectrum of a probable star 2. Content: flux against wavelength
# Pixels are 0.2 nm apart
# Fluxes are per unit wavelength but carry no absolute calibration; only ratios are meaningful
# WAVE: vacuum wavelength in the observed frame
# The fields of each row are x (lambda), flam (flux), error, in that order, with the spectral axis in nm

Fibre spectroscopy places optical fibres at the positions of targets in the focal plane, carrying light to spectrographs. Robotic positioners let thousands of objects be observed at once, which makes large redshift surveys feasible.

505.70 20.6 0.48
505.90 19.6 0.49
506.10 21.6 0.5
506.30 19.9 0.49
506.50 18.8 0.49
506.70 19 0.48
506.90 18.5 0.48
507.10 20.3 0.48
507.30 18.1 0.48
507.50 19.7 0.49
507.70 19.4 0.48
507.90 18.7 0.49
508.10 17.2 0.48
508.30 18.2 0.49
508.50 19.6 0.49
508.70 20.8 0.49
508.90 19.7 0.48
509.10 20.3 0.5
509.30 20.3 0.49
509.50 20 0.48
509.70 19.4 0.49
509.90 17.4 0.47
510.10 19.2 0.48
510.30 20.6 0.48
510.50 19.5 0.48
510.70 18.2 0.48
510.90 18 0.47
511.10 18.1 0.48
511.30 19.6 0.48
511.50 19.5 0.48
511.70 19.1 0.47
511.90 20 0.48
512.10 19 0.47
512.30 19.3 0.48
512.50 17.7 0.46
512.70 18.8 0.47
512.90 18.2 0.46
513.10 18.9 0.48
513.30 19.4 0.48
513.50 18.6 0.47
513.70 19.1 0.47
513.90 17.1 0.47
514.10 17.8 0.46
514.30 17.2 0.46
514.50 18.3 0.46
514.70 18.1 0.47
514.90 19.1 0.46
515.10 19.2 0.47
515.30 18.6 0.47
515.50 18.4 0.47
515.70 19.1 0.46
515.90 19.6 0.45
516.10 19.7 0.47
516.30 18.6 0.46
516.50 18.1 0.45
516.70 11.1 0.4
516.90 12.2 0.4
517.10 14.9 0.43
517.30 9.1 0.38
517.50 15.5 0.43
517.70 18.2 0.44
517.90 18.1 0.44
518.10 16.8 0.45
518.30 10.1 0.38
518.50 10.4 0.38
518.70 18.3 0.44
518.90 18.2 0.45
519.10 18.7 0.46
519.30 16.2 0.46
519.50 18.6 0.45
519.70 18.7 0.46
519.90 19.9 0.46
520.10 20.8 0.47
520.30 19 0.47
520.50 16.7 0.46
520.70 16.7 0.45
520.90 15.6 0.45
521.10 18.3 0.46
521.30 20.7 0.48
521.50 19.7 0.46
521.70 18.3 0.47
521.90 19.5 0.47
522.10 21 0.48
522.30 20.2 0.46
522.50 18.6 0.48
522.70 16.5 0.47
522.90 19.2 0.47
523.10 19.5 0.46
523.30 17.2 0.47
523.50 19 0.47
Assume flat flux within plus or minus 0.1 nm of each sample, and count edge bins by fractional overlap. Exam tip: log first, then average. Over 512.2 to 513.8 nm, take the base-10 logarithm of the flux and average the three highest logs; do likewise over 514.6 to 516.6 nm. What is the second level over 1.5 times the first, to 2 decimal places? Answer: 0.67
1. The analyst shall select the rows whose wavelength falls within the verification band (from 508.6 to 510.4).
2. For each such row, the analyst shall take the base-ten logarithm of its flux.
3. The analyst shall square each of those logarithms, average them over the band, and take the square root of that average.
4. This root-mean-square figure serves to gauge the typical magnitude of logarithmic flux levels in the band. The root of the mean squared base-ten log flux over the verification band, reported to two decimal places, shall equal 1.30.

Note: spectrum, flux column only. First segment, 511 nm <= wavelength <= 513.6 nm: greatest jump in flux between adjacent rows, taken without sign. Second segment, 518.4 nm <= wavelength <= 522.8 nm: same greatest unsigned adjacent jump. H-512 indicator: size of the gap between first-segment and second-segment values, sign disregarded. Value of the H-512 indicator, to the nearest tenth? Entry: 6.3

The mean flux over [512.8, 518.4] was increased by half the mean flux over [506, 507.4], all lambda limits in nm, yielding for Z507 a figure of 26.8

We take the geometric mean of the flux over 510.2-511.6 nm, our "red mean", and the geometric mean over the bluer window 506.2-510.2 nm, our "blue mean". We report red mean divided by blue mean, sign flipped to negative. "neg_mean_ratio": -0.99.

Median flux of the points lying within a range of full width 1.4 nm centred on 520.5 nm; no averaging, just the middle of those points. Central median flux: 18.3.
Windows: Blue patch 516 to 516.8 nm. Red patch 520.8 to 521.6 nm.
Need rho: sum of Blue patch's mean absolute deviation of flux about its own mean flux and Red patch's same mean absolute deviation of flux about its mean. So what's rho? 4.51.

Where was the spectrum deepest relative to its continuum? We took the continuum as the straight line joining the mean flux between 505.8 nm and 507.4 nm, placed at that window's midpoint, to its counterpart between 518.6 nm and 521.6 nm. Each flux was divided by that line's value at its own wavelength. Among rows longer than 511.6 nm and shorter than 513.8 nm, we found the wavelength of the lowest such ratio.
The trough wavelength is 512.50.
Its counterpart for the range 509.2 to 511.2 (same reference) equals 509.90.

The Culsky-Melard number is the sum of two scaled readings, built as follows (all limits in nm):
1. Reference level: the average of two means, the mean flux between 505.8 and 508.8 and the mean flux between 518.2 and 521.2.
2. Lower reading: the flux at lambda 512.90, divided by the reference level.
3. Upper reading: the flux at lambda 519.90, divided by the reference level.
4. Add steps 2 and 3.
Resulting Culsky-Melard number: 2.09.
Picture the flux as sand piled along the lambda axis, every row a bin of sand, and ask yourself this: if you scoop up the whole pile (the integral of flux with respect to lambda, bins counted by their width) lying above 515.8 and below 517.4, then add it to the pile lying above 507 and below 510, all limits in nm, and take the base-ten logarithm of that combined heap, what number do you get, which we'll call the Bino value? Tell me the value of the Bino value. 1.92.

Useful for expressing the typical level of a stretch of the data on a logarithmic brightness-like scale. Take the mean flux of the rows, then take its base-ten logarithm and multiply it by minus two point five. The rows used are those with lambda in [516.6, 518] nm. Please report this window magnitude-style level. -2.88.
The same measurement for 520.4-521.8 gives -3.14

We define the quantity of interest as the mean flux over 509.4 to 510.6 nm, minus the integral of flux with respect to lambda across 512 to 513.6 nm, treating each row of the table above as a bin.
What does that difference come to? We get -11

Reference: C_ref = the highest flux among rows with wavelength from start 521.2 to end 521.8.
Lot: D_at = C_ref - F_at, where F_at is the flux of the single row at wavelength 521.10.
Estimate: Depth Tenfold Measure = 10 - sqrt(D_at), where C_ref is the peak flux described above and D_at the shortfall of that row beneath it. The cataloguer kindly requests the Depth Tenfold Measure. 8.45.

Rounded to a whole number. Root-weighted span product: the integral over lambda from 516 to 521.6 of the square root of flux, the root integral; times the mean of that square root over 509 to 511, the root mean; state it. 100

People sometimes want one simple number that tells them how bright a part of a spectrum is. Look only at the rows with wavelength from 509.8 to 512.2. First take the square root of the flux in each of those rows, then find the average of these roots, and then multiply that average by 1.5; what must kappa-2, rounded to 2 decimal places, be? 6.54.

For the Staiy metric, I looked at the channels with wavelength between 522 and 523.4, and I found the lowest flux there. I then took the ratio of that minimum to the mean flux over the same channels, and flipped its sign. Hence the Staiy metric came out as -0.87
